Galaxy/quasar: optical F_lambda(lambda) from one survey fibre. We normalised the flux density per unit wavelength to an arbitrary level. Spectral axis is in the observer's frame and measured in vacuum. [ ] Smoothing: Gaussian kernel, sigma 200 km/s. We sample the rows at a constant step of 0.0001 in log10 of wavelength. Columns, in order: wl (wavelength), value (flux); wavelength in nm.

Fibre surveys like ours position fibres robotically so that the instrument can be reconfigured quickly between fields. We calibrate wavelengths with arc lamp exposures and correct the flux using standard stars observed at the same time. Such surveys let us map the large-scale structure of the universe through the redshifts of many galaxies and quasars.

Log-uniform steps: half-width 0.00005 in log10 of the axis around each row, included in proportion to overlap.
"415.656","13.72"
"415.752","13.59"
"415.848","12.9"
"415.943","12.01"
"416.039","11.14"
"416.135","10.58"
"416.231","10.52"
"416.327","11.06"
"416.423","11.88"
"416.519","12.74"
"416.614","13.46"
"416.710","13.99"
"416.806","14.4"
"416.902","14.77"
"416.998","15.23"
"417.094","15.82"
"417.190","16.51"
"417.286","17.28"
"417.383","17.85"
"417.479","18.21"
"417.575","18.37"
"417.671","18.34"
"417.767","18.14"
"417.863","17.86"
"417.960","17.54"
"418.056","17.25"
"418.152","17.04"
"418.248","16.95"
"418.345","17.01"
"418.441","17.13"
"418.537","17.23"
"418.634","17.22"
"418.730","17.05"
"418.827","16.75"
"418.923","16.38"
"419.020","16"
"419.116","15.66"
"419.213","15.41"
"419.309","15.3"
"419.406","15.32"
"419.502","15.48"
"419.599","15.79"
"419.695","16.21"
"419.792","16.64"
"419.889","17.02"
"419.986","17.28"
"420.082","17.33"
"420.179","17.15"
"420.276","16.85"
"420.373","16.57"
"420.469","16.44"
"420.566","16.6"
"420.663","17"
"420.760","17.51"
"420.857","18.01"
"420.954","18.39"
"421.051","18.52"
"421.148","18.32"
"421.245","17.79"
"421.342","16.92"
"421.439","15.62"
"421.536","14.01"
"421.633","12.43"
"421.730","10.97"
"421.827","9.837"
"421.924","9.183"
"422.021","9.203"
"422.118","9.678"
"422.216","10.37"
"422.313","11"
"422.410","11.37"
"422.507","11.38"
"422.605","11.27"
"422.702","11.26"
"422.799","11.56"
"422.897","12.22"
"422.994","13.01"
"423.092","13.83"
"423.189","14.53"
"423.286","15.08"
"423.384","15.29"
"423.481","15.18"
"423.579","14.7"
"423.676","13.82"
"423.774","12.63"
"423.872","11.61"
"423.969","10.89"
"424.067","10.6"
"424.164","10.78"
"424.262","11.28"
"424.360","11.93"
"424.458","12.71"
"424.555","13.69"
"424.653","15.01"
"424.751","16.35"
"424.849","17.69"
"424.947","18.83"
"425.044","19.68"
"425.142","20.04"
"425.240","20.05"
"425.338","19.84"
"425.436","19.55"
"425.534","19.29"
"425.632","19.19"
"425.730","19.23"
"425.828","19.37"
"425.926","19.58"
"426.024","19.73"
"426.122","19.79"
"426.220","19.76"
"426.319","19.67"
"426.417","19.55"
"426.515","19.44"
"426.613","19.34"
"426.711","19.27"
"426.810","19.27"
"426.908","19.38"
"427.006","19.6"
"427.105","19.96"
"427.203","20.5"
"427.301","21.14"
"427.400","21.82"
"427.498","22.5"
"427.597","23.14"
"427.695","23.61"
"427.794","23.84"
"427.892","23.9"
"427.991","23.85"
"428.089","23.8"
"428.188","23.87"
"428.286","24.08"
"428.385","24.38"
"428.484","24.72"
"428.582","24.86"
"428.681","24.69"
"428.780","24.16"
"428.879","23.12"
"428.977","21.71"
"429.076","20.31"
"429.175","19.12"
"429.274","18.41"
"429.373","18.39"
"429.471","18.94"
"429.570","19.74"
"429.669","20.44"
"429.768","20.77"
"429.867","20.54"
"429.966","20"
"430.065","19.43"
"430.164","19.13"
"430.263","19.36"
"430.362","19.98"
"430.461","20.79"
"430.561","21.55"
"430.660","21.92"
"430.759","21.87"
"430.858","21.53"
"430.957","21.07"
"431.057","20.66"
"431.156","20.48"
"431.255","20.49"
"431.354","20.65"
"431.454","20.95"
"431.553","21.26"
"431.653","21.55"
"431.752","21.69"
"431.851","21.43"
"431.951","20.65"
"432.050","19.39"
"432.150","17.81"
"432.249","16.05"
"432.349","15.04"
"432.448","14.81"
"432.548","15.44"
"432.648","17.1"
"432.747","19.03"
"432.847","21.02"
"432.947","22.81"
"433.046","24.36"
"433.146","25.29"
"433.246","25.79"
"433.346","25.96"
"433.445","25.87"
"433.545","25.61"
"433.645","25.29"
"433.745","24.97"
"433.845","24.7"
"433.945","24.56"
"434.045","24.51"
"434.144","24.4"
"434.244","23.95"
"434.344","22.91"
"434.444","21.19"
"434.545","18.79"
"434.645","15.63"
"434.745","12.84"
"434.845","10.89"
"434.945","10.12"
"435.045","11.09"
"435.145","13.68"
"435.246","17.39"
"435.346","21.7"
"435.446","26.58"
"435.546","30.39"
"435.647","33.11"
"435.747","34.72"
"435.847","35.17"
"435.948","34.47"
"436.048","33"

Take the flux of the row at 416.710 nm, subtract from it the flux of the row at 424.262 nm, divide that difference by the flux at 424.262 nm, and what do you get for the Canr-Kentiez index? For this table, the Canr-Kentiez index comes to 0.2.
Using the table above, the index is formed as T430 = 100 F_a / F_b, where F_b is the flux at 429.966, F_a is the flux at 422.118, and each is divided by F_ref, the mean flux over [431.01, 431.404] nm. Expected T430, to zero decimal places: 48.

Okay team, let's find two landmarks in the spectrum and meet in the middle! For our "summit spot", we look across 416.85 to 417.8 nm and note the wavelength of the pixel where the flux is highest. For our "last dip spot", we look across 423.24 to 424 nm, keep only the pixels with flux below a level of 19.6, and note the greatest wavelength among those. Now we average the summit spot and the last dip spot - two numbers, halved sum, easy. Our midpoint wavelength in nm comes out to 420.77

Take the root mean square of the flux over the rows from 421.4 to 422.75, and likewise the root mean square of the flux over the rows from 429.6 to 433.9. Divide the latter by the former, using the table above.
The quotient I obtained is 1.86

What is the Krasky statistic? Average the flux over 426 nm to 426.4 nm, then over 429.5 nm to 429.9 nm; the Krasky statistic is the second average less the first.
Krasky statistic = 1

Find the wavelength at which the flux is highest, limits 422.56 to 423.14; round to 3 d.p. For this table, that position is 423.092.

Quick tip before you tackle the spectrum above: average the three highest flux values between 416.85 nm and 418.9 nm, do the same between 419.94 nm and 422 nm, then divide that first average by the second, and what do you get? 1.0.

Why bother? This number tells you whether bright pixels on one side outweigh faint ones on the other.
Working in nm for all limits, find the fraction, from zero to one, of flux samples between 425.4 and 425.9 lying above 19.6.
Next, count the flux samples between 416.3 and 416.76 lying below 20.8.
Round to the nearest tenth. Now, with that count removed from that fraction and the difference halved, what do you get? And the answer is -2.5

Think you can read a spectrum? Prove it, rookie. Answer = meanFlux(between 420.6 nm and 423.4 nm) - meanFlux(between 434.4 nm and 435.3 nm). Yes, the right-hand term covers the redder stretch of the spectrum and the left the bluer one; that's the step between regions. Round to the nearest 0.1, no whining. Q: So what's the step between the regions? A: -1.0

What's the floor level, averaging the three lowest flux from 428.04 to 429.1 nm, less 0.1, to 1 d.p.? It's 21.6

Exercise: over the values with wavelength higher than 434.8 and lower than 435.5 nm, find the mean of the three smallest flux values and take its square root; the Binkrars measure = 3.27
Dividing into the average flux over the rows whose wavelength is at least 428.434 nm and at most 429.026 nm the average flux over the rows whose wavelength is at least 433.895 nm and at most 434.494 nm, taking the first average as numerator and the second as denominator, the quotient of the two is 1.01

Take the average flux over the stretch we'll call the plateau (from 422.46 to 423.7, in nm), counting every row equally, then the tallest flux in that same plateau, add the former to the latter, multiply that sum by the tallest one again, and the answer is 437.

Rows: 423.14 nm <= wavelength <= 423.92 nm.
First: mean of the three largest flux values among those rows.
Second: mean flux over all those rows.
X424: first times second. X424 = 214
